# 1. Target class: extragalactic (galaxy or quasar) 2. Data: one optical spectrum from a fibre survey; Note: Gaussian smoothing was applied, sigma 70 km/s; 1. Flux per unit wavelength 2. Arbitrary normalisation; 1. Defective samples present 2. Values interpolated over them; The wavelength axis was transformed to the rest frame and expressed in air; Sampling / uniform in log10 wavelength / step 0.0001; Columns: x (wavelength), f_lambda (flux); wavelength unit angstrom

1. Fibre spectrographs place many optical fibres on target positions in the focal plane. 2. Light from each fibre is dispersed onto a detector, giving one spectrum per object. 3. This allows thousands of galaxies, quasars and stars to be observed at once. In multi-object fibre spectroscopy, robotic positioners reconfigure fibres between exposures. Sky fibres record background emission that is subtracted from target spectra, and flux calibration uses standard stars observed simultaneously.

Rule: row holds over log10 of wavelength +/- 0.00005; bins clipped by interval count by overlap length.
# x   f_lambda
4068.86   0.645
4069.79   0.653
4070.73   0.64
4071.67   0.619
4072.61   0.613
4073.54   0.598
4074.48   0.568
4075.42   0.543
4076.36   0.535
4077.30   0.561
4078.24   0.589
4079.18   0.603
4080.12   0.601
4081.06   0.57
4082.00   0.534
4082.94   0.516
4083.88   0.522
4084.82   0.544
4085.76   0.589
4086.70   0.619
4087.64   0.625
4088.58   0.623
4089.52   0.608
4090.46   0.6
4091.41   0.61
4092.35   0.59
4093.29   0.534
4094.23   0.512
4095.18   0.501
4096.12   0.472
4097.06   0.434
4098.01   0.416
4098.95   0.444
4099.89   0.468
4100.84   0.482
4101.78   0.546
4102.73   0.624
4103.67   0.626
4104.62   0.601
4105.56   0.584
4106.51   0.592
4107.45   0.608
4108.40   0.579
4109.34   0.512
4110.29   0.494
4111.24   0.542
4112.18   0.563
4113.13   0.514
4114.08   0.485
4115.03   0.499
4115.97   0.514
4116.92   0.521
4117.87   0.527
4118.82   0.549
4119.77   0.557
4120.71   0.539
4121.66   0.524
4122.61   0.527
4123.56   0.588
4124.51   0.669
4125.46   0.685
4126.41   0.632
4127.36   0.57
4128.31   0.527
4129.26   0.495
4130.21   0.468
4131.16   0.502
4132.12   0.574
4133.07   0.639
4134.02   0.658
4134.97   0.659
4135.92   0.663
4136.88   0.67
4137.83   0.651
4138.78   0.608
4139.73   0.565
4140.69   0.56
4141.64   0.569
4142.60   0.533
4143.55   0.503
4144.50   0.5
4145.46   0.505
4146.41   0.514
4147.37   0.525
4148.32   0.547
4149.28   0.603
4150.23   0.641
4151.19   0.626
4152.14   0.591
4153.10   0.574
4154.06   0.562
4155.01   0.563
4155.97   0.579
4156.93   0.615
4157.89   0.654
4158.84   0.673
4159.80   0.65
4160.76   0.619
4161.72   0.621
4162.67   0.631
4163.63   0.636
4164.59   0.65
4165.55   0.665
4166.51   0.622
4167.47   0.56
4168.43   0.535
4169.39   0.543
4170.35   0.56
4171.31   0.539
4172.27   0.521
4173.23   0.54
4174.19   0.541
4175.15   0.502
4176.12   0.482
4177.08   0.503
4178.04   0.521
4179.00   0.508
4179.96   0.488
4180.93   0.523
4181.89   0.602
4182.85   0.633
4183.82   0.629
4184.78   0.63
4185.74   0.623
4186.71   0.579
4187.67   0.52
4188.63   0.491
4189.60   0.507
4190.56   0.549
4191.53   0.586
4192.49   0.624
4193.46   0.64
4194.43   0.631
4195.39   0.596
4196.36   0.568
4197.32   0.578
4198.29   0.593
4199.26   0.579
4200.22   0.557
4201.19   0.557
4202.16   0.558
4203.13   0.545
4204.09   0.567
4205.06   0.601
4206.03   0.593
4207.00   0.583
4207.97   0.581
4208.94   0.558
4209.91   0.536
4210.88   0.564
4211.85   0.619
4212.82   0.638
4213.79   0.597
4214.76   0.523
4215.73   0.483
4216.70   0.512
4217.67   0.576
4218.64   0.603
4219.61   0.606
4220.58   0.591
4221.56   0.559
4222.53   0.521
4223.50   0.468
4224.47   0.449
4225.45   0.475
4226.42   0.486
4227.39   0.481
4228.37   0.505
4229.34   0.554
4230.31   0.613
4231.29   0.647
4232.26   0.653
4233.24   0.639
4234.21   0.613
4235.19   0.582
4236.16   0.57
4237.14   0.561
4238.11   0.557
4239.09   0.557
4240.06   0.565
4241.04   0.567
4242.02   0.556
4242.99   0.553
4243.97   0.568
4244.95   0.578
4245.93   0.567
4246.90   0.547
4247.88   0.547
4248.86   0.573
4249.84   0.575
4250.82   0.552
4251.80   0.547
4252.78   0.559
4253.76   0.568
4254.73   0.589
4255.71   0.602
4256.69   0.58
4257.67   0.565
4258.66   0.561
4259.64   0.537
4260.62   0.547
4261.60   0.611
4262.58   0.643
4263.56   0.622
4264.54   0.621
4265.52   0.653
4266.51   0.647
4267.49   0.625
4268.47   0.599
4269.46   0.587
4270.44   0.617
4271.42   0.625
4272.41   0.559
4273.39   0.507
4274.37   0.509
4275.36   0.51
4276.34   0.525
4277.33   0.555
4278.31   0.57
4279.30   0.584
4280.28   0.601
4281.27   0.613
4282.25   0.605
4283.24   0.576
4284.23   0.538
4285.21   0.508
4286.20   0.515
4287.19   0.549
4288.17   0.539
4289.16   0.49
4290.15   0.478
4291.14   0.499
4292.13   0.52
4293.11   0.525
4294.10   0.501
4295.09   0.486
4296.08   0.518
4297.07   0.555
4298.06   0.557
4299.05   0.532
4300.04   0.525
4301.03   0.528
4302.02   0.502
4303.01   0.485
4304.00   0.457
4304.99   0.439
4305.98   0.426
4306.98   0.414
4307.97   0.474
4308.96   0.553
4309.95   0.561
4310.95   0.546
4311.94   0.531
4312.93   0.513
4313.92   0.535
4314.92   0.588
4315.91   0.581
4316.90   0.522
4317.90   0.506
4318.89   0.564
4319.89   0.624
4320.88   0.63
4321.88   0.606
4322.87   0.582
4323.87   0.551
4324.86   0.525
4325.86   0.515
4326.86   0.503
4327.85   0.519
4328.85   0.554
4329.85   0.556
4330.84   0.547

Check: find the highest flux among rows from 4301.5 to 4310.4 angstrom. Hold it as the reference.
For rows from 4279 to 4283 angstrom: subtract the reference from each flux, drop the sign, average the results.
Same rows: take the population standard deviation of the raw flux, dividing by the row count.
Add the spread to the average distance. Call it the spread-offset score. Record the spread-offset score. 0.050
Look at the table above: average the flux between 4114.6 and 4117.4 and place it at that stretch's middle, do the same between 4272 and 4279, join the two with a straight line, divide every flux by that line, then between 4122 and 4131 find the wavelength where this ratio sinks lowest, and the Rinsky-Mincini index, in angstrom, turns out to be 4130.21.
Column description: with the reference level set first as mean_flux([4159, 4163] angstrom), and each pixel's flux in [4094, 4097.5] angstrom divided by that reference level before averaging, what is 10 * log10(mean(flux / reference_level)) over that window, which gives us -1.2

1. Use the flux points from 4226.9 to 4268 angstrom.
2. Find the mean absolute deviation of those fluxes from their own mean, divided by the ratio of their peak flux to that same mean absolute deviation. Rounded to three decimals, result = 0.002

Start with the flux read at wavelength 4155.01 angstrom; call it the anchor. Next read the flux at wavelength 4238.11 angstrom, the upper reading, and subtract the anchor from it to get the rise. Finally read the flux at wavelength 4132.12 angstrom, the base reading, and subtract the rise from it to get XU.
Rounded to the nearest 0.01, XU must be 0.58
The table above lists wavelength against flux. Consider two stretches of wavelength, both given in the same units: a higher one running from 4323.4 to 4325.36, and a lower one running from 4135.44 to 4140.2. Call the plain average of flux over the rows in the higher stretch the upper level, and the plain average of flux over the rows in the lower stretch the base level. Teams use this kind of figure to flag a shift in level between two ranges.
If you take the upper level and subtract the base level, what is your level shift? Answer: -0.093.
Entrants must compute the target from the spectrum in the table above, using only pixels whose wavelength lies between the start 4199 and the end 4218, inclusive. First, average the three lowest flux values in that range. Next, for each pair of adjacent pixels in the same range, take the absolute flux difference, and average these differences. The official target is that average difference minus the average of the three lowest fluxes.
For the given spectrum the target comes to -0.479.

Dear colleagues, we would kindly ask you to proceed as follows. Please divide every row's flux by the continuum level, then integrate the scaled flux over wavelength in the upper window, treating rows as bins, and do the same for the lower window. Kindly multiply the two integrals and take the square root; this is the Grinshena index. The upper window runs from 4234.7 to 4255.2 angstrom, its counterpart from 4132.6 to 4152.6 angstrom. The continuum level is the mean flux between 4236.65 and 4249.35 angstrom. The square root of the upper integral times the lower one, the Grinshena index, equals 20.8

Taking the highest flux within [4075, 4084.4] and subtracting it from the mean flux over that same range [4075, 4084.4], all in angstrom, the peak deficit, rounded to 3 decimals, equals -0.046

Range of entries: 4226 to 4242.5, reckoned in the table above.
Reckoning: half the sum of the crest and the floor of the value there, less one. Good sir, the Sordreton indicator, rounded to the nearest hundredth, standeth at -0.43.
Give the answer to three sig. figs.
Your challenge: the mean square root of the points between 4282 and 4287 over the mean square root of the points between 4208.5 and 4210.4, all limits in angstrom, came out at 1.00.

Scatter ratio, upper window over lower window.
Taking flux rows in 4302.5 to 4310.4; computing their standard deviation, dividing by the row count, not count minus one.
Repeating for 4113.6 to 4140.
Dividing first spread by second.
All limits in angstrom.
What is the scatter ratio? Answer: 0.78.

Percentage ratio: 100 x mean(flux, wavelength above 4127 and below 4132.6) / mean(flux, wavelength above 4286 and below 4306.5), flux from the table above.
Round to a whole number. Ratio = 103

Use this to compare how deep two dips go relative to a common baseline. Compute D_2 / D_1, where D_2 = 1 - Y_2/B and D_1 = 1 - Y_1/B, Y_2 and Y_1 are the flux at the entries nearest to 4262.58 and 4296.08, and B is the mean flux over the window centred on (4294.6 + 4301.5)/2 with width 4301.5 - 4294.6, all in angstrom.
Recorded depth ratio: -11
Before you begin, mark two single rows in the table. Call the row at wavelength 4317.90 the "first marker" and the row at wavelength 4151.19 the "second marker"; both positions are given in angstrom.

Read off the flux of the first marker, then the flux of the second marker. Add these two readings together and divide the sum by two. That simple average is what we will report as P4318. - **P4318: 0.566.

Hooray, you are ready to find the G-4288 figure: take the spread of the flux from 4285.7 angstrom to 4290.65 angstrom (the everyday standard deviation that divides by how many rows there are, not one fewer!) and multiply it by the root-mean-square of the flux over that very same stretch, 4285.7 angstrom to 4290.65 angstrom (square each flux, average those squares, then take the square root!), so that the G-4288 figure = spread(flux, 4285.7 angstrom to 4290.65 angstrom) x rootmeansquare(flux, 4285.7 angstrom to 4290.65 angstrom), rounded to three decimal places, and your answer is 0.014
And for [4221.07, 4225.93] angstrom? 0.020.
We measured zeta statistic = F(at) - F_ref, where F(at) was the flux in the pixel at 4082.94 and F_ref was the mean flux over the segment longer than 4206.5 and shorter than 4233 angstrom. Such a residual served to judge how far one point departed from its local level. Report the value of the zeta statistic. -0.04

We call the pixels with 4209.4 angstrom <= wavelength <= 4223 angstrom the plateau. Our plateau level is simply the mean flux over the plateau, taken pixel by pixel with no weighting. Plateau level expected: 0.566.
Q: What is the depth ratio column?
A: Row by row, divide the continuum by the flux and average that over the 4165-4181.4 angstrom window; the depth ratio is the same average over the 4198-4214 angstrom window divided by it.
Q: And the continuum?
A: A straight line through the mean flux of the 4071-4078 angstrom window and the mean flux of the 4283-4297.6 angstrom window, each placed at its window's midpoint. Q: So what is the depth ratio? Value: 0.91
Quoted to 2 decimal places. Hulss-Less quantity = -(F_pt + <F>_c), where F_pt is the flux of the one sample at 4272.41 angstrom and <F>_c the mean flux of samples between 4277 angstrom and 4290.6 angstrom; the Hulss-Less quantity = -1.11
